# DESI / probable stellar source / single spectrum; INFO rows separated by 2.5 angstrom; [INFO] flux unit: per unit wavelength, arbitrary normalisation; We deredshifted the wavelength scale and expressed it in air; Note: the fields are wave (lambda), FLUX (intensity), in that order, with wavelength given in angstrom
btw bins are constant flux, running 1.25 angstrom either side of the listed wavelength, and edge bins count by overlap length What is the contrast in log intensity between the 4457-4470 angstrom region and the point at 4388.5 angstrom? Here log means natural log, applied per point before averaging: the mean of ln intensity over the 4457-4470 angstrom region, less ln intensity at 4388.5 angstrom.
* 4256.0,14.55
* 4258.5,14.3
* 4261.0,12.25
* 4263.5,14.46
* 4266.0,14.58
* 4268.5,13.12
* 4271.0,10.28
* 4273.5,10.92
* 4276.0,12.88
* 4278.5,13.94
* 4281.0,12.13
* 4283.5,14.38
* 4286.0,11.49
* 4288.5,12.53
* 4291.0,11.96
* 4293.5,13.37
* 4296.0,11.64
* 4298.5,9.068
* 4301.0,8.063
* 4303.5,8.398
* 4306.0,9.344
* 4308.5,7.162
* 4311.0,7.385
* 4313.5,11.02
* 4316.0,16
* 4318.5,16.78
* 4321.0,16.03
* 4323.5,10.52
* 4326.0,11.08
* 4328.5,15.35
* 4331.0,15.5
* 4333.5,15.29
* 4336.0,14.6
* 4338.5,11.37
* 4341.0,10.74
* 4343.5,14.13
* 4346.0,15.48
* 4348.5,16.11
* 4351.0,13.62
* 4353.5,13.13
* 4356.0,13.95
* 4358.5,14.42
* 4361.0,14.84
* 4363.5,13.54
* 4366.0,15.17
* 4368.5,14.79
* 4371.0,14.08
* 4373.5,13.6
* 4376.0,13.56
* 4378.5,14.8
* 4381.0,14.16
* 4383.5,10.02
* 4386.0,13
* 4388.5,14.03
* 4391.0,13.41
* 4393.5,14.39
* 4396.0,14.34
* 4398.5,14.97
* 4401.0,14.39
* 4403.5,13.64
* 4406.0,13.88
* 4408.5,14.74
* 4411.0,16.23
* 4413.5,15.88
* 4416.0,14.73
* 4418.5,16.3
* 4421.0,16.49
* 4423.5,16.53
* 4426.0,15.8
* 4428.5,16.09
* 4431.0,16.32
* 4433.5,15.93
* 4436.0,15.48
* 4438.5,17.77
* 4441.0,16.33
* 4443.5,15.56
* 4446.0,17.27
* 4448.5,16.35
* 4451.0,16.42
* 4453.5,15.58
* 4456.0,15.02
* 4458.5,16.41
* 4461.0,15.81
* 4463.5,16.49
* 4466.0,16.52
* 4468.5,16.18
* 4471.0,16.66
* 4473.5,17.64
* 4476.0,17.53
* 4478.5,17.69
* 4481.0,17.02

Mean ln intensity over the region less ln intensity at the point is 0.15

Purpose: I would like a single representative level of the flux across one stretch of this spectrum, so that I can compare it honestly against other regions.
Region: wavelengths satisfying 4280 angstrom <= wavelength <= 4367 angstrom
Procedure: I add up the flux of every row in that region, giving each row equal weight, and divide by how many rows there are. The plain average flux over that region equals 12.7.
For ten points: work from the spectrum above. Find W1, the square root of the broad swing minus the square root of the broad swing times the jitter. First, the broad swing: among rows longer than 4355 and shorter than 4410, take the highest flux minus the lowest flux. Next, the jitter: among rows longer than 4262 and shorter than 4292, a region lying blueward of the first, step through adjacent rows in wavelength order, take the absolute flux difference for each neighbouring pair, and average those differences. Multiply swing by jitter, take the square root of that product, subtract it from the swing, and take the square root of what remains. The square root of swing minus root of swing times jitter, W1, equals 1.5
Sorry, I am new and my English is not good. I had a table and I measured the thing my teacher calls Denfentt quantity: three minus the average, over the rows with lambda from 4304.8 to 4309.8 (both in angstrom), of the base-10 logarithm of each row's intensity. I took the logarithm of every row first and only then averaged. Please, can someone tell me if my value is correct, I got 2.09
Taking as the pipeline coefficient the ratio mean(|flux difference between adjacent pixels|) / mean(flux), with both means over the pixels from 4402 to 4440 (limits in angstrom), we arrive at 0.047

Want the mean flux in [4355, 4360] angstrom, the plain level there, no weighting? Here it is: 14.2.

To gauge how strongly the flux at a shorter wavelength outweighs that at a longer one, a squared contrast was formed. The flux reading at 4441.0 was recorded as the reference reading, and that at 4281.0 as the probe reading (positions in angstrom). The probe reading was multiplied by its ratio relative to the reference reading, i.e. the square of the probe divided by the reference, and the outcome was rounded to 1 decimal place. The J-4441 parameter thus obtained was 9.0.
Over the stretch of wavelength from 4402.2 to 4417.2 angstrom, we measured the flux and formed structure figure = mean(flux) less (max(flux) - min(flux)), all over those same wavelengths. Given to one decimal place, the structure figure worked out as 12.3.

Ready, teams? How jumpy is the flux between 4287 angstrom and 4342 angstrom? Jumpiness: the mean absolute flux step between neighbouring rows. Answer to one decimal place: 1.7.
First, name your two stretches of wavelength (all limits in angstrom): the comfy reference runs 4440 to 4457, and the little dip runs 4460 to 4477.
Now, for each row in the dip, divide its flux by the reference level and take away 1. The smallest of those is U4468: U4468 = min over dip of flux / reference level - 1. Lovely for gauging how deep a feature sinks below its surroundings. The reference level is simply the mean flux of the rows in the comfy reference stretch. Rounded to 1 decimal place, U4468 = 0.0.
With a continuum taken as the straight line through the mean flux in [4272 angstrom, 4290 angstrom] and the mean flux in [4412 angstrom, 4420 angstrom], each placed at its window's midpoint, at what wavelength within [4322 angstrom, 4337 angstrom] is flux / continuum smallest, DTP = 4323.5 angstrom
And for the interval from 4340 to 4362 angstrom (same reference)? 4341.0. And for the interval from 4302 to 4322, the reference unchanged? 4308.5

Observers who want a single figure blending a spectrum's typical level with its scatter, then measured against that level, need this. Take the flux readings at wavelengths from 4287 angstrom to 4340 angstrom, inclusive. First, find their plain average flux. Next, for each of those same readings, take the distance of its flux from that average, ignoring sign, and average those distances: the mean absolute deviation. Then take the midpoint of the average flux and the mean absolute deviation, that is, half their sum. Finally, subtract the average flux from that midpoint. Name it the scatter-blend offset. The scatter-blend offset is -5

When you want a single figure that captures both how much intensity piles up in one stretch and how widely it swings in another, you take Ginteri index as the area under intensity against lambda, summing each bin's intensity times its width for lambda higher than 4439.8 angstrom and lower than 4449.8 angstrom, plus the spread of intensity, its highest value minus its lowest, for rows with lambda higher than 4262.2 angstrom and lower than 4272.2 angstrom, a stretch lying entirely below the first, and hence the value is 168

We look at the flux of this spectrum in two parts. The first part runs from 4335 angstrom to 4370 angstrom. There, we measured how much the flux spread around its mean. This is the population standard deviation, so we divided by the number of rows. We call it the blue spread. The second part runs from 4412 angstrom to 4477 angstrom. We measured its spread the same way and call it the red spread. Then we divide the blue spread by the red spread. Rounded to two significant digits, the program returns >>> 2.0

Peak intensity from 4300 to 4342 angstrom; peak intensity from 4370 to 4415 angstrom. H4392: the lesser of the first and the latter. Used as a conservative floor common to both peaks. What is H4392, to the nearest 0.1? 16.2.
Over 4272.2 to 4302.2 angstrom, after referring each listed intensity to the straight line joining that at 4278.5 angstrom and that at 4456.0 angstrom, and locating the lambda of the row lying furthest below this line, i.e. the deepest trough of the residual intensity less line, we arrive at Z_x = 4301.0 angstrom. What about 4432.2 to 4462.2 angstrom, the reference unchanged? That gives 4456.0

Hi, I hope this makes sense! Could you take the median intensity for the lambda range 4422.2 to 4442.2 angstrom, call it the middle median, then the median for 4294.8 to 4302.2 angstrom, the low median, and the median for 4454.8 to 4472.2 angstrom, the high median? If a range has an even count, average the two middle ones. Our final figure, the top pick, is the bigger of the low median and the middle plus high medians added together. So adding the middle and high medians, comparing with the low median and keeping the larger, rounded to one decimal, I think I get 32.6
